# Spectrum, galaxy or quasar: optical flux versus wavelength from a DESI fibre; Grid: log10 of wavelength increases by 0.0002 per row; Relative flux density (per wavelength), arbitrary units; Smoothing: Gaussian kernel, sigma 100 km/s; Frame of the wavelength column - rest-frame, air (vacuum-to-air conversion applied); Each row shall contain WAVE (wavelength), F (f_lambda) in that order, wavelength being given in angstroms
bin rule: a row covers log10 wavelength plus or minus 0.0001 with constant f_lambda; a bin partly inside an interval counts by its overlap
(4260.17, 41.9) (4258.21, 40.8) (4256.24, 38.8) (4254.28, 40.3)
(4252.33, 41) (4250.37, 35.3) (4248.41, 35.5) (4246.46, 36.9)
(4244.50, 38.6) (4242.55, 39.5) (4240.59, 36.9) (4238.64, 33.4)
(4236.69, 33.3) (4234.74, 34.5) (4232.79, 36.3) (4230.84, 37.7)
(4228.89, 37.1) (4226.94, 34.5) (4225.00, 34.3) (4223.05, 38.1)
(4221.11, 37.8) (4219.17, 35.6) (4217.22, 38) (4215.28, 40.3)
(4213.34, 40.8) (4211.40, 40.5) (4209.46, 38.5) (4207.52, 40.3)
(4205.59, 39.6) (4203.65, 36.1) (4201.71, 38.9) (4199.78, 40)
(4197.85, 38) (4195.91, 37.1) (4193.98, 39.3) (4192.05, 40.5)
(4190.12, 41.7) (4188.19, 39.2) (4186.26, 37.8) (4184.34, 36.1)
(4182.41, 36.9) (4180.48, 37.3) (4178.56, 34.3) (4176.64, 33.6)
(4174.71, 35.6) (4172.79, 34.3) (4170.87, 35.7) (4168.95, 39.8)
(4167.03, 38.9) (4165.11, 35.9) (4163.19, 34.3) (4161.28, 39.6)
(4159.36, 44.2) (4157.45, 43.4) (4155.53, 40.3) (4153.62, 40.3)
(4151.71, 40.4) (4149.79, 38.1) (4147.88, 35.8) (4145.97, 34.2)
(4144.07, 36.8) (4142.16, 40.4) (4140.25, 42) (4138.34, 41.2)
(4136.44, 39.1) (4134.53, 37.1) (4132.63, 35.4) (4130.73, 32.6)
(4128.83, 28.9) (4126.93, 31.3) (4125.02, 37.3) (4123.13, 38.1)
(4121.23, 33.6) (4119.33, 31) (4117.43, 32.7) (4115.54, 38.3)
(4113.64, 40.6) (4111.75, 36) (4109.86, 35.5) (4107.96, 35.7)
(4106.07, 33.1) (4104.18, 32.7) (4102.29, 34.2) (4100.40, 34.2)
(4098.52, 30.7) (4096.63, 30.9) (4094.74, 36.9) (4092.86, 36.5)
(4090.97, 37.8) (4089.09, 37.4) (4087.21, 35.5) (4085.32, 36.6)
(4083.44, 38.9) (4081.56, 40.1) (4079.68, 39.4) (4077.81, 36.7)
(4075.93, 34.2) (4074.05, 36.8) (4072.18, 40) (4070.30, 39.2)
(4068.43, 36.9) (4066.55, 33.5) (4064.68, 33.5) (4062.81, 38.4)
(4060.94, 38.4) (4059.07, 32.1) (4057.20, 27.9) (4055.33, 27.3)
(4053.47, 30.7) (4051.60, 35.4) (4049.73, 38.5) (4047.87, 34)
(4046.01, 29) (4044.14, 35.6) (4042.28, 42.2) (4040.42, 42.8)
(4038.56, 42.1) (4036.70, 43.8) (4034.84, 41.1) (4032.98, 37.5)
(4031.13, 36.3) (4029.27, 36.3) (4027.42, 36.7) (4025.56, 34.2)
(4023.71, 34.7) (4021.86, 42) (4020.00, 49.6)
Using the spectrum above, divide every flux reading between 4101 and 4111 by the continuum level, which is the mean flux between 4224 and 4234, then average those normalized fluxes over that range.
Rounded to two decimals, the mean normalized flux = 0.95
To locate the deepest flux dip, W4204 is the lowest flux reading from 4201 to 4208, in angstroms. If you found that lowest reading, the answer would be 36.1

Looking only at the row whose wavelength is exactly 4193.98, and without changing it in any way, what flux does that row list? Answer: 39.3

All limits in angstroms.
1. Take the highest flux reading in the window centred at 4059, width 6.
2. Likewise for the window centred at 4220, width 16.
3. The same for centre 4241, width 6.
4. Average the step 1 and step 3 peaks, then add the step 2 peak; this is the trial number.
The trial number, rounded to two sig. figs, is 80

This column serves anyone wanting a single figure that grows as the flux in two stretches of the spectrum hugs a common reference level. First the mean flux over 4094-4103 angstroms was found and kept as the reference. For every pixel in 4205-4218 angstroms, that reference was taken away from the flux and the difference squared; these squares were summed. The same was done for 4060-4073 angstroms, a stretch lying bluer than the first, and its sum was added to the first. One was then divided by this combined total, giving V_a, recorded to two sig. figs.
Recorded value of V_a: 0.0023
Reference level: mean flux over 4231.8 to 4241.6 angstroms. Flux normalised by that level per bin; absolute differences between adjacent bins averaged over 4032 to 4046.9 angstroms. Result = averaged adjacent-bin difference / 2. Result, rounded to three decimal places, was 0.046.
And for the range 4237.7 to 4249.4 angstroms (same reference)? 0.029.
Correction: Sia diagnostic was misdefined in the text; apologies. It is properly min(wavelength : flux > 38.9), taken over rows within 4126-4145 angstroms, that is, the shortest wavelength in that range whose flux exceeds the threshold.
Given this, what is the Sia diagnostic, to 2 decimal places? 4136.44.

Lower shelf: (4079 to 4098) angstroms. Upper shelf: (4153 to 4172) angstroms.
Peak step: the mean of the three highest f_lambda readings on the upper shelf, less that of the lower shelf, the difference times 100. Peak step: 317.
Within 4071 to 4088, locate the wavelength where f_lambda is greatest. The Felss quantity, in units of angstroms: 4081.56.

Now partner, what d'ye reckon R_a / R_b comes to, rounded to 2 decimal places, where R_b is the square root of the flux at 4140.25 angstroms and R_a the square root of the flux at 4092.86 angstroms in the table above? 0.93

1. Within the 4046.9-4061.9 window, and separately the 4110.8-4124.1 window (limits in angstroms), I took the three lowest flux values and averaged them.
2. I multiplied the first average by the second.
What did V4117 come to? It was 929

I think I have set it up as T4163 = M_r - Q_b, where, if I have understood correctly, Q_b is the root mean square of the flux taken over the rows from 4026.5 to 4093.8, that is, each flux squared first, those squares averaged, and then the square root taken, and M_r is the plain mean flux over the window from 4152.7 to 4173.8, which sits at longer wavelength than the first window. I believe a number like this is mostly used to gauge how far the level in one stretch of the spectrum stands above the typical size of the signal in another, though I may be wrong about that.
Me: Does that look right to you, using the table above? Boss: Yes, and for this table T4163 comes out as 1.9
